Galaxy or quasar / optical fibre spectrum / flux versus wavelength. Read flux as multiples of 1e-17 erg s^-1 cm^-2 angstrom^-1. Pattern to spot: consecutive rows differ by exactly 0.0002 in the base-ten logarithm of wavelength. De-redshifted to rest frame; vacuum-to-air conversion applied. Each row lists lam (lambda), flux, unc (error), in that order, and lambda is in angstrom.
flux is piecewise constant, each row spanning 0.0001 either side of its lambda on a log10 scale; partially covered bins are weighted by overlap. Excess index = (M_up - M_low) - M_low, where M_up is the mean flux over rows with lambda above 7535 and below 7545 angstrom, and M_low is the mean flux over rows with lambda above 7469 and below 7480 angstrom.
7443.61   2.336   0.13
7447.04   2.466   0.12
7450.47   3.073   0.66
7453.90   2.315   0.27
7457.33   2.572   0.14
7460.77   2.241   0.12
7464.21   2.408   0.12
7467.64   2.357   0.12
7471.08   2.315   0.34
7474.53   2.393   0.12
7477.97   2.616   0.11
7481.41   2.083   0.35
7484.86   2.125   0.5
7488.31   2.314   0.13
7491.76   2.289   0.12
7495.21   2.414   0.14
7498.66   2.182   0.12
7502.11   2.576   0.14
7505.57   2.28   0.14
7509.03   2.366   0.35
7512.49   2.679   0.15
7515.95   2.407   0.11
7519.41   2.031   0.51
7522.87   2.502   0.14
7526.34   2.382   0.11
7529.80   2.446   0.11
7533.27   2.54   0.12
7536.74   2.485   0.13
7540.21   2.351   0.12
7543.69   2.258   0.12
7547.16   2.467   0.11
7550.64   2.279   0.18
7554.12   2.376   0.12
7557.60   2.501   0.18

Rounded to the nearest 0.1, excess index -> -2.5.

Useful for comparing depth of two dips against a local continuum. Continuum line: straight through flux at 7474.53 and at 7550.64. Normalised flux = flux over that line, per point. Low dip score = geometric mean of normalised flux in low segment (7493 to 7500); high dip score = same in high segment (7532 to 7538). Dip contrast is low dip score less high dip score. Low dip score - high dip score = -0.118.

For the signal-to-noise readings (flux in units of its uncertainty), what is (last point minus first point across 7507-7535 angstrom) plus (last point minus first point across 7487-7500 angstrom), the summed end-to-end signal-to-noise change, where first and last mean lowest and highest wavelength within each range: 15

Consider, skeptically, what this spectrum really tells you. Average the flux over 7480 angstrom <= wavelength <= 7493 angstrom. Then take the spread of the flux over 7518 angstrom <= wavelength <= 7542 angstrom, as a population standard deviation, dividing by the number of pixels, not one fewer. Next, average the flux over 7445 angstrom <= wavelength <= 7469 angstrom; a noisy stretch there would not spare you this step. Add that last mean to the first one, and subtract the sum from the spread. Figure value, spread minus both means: -4.53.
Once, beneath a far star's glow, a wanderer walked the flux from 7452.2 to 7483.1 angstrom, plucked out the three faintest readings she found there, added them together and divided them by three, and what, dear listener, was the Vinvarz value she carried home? 2.21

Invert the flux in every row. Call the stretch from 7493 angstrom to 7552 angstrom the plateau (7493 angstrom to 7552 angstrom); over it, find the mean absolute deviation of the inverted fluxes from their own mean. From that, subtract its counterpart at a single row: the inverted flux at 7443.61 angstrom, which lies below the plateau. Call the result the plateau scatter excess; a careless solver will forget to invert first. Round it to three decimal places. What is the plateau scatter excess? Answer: -0.407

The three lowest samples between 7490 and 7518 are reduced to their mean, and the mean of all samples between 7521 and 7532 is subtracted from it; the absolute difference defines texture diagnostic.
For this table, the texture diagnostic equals 0.19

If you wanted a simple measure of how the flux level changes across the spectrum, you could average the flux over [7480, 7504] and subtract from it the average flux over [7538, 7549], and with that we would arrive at -0.08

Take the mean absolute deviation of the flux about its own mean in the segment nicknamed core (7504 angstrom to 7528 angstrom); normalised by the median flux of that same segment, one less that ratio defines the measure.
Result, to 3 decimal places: 0.945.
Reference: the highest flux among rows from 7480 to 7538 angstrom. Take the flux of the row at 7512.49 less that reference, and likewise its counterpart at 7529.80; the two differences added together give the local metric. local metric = -0.23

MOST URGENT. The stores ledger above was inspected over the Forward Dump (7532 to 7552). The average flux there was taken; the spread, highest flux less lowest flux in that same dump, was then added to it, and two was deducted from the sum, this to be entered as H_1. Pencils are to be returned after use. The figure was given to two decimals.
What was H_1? 0.68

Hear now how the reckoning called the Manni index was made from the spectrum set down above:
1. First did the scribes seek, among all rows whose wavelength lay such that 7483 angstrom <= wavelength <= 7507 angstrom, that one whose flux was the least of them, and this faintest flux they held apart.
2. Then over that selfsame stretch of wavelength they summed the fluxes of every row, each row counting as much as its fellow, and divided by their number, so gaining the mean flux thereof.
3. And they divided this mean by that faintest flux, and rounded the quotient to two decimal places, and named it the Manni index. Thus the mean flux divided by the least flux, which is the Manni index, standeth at 1.09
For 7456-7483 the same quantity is 1.14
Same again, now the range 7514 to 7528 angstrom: 1.15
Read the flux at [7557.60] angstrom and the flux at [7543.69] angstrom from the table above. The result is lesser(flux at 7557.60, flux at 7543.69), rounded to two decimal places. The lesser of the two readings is 2.26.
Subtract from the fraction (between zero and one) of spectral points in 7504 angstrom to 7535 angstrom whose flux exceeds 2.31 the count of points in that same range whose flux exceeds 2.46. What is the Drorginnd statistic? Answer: -2.2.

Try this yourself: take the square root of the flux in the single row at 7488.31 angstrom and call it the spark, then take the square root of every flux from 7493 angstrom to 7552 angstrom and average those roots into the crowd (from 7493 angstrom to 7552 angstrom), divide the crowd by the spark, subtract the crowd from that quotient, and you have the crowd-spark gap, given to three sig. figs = -0.530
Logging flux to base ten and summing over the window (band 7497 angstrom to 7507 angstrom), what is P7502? 1.11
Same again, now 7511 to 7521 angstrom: 1.12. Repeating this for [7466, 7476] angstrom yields 1.12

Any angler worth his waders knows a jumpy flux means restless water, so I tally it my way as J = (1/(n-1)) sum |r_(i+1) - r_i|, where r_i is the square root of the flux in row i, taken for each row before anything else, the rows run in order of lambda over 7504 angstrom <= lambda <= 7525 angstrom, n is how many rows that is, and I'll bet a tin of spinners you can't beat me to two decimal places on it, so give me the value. 0.10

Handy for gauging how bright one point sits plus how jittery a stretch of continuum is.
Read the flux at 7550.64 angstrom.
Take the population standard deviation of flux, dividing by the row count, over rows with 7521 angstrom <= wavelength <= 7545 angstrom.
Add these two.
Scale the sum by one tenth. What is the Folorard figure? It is 0.237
